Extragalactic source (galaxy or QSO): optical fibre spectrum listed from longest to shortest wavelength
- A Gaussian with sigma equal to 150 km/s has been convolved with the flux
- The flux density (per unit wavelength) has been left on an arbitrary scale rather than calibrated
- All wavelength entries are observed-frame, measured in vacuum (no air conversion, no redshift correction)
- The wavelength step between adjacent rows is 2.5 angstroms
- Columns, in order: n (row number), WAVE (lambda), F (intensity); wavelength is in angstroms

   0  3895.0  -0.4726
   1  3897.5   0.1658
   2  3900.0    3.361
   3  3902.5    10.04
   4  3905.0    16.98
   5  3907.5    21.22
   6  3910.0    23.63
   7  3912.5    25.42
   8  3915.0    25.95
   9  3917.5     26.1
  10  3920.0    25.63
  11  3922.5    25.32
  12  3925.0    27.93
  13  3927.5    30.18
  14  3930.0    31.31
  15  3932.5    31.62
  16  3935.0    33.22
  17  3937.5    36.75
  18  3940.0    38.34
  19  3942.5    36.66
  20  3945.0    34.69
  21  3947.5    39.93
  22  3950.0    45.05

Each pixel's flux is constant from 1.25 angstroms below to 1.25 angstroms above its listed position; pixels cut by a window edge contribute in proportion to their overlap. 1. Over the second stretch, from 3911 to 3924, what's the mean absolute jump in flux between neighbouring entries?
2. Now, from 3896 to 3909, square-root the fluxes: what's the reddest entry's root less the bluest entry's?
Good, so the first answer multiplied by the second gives 1.5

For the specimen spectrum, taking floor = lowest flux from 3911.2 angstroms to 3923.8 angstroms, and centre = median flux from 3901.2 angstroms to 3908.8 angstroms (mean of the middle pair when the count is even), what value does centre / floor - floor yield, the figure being -24.6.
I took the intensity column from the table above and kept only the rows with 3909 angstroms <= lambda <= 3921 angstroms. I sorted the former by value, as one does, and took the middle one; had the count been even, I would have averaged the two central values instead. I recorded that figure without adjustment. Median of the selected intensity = 26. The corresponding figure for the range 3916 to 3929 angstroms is 26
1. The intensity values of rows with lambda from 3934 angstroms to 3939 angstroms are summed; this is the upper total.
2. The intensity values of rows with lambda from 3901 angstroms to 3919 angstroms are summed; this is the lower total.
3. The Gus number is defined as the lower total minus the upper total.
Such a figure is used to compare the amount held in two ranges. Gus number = 79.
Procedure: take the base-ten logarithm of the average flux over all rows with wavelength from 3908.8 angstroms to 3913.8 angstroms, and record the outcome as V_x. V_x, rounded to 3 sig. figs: 1.39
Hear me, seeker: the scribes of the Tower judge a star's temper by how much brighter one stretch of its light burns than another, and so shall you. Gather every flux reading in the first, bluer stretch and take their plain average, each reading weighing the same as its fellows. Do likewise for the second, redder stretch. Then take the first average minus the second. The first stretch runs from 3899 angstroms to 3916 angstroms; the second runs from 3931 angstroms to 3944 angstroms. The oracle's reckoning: -17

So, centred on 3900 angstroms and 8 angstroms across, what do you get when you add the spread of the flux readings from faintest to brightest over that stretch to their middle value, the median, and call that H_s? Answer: 13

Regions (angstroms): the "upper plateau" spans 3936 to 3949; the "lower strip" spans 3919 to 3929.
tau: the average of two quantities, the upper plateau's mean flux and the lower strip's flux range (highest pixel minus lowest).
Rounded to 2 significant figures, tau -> 21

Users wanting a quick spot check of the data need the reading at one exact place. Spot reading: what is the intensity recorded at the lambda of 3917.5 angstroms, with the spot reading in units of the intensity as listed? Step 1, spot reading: 26.1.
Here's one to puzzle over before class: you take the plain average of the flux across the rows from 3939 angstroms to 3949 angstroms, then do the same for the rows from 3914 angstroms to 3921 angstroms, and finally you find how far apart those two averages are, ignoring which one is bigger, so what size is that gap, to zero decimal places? 12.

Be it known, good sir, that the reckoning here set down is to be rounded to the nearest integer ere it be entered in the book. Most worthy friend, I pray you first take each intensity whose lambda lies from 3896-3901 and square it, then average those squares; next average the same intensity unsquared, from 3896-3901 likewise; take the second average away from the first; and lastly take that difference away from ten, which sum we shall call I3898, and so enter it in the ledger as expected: 6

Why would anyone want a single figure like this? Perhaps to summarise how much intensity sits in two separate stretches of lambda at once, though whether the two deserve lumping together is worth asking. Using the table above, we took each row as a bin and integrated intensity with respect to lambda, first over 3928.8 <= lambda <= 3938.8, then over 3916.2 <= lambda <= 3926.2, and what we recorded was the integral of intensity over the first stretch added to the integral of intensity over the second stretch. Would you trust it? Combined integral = 595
